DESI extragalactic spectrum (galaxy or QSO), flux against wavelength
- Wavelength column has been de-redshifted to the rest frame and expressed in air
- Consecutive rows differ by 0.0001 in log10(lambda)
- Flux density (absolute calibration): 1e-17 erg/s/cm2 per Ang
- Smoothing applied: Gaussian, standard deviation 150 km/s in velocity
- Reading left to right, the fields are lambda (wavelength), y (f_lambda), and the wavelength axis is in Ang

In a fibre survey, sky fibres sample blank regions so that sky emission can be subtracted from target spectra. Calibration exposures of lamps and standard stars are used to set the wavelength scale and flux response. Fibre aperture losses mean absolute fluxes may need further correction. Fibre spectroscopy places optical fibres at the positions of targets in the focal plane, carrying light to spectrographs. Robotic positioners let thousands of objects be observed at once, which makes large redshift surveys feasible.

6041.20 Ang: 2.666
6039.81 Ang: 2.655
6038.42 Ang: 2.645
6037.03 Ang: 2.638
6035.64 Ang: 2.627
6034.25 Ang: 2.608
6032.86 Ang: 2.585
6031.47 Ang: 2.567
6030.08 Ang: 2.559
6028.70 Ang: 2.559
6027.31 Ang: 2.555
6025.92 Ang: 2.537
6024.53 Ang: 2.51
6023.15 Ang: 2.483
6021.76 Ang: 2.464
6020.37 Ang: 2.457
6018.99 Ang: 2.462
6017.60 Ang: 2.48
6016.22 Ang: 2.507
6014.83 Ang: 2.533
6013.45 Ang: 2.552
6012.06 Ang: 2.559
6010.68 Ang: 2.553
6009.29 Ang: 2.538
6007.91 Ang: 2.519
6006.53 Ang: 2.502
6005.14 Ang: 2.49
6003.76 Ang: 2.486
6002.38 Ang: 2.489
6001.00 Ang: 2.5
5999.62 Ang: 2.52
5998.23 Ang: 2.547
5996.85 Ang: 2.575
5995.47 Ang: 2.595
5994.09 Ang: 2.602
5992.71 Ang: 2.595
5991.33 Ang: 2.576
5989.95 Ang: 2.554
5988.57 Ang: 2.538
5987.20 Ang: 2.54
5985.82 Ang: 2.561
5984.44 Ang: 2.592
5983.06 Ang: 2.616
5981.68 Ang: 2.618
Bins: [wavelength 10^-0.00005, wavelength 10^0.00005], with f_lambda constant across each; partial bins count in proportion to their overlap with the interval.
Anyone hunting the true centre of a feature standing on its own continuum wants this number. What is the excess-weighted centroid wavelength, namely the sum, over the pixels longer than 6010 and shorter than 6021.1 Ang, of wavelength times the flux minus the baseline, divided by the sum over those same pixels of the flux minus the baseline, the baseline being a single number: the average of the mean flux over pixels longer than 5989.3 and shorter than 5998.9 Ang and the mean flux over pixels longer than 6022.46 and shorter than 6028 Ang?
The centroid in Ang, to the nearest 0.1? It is 6018.8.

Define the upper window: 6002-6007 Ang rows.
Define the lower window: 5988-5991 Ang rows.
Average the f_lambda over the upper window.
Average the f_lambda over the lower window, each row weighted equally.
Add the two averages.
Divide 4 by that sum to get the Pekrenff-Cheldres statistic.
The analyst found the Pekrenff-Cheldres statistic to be 0.794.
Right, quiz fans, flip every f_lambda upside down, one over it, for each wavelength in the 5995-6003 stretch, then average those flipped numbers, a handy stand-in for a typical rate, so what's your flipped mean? 0.3942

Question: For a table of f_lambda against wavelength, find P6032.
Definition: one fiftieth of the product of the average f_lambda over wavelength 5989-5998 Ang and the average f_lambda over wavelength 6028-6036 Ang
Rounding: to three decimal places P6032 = 0.133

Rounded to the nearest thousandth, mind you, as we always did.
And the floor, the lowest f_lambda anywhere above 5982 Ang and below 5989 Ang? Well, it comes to 2.538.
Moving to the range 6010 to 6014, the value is 2.552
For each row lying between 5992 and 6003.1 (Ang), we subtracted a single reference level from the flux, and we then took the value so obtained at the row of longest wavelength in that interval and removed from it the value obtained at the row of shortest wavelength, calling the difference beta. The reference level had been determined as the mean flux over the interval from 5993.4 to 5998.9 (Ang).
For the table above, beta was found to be -0.11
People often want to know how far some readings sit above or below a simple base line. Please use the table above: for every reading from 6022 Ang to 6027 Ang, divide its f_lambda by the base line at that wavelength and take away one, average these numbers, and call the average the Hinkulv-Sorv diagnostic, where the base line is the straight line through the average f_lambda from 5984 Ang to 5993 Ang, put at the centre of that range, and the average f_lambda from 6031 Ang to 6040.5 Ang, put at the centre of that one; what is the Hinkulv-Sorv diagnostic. -0.037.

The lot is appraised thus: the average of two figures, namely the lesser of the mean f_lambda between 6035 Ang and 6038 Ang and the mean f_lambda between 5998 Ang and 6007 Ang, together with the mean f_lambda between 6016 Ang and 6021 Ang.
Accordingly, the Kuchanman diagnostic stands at 2.49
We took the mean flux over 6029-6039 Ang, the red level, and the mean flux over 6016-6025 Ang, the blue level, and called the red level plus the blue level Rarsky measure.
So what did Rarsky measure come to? 5.08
